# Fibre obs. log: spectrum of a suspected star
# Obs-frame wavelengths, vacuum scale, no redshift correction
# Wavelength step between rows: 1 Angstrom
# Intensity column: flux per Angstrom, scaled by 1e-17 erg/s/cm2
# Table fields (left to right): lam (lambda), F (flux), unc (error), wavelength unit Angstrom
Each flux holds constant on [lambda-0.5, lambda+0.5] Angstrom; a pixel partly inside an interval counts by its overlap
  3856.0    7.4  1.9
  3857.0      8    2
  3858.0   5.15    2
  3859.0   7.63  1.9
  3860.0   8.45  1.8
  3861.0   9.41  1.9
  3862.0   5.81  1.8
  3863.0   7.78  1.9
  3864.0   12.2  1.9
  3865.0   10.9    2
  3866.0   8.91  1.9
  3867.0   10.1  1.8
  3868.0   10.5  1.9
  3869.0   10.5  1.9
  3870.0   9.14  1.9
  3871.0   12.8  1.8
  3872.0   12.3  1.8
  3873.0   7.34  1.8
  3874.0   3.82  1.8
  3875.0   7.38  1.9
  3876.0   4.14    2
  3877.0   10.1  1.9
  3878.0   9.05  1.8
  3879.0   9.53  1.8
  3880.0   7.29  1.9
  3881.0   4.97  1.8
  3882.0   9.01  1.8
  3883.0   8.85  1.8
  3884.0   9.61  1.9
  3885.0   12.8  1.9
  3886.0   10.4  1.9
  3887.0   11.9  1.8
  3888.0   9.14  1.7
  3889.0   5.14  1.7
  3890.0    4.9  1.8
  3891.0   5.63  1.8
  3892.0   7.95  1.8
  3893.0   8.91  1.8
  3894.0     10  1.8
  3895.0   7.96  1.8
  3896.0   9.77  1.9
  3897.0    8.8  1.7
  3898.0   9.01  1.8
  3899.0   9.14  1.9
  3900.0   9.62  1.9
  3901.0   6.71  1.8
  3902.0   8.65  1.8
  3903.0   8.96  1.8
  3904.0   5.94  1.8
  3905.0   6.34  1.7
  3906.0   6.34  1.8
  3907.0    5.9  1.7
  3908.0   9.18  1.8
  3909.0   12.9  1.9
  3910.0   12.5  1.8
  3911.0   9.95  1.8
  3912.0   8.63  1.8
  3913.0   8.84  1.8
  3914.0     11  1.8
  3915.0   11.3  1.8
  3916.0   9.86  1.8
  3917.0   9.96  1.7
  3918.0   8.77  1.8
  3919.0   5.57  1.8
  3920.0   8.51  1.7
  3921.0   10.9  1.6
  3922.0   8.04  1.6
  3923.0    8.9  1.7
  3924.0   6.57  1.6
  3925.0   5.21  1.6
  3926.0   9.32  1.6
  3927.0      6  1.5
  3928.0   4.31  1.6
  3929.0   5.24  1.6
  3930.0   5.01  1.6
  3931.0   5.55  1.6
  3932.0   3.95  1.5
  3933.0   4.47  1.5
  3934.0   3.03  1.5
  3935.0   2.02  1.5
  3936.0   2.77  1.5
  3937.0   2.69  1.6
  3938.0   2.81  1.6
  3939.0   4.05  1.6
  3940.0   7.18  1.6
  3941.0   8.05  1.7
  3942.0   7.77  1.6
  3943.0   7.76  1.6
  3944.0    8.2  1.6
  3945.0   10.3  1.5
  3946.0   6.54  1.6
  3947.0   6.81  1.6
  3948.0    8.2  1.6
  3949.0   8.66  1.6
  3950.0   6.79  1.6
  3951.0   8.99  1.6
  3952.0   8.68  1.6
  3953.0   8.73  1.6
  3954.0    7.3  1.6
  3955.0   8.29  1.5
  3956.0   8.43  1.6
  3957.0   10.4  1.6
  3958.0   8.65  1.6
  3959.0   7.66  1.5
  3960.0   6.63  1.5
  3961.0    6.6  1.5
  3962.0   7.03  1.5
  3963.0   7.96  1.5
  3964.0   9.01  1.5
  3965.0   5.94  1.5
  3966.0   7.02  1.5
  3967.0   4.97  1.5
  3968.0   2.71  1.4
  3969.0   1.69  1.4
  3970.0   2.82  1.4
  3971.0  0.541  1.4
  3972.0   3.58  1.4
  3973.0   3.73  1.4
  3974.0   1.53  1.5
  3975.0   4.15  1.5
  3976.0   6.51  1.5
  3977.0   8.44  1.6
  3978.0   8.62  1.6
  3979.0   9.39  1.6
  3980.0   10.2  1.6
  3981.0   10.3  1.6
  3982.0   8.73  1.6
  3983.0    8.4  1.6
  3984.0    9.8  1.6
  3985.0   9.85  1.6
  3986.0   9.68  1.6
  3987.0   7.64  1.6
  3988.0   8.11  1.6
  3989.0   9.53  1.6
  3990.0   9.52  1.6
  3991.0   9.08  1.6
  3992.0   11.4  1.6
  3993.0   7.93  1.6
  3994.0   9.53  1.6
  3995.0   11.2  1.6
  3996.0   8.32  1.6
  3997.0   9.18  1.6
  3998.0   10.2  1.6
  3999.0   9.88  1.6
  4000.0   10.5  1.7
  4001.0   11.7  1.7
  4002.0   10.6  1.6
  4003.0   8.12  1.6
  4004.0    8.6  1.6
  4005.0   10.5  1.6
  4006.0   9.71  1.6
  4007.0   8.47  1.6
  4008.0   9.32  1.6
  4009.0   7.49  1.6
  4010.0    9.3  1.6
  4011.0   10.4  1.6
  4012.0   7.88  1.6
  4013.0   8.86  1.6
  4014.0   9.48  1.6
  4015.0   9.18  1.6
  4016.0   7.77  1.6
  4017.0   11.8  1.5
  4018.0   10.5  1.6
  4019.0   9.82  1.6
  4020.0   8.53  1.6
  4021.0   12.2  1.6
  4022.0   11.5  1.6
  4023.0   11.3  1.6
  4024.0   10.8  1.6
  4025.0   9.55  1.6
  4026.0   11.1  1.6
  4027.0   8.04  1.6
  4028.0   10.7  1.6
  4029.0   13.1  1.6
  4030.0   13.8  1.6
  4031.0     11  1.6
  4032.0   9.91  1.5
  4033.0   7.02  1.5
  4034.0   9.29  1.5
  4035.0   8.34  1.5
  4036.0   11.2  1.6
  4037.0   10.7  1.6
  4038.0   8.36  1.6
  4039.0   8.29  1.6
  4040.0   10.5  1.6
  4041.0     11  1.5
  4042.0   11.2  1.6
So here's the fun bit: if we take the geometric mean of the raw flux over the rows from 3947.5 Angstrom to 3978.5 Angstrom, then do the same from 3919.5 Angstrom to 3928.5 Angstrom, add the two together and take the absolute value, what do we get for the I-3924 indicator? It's 12.8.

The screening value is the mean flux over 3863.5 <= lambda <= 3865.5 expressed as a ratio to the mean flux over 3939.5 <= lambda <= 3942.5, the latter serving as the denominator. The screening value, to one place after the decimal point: 1.5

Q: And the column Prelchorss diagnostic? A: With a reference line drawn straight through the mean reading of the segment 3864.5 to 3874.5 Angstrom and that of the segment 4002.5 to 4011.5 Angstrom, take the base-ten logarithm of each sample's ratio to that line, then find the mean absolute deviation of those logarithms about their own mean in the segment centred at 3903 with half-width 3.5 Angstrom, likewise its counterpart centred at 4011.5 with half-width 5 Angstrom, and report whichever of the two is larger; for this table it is 0.08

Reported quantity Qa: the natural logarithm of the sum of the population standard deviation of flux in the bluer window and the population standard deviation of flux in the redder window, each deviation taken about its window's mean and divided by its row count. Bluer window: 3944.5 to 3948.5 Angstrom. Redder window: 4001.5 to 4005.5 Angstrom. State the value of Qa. 0.95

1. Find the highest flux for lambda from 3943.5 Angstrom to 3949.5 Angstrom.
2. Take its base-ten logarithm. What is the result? 1.01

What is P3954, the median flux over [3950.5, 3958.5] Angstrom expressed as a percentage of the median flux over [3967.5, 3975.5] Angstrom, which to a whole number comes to 313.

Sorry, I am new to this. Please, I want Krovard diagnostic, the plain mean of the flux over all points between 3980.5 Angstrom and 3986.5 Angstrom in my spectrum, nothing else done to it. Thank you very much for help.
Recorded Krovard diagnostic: 9.5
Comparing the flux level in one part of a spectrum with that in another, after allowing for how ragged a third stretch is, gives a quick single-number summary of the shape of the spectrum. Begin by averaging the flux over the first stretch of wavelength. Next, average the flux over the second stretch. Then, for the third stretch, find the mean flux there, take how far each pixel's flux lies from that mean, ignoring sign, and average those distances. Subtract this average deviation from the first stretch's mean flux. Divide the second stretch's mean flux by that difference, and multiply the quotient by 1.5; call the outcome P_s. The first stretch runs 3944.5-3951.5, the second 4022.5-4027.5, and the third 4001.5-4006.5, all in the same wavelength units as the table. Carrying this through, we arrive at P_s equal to 2.14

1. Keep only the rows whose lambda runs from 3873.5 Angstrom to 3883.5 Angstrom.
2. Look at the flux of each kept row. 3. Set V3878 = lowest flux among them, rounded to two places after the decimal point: 3.82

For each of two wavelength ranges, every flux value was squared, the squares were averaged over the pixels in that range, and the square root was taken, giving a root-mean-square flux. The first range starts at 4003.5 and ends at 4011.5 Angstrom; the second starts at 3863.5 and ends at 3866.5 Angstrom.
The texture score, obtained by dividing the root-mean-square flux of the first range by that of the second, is 0.86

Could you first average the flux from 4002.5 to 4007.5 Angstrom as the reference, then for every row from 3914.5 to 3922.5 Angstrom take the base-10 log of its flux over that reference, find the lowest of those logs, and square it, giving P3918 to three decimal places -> 0.045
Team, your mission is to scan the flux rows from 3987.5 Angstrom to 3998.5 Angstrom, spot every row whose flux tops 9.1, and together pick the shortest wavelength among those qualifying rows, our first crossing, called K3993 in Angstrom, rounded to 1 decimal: 3989.0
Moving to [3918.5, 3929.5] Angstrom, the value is 3921.0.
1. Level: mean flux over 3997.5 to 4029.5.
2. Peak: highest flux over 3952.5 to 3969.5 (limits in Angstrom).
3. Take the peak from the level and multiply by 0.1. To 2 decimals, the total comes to -0.05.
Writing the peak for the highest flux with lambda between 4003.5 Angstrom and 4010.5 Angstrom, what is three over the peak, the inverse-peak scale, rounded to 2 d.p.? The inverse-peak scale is 0.29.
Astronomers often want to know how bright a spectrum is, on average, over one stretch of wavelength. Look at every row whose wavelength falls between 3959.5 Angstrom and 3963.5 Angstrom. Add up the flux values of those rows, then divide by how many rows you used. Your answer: 7.1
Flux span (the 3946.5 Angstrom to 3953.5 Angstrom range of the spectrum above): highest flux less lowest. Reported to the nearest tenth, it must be 2.2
